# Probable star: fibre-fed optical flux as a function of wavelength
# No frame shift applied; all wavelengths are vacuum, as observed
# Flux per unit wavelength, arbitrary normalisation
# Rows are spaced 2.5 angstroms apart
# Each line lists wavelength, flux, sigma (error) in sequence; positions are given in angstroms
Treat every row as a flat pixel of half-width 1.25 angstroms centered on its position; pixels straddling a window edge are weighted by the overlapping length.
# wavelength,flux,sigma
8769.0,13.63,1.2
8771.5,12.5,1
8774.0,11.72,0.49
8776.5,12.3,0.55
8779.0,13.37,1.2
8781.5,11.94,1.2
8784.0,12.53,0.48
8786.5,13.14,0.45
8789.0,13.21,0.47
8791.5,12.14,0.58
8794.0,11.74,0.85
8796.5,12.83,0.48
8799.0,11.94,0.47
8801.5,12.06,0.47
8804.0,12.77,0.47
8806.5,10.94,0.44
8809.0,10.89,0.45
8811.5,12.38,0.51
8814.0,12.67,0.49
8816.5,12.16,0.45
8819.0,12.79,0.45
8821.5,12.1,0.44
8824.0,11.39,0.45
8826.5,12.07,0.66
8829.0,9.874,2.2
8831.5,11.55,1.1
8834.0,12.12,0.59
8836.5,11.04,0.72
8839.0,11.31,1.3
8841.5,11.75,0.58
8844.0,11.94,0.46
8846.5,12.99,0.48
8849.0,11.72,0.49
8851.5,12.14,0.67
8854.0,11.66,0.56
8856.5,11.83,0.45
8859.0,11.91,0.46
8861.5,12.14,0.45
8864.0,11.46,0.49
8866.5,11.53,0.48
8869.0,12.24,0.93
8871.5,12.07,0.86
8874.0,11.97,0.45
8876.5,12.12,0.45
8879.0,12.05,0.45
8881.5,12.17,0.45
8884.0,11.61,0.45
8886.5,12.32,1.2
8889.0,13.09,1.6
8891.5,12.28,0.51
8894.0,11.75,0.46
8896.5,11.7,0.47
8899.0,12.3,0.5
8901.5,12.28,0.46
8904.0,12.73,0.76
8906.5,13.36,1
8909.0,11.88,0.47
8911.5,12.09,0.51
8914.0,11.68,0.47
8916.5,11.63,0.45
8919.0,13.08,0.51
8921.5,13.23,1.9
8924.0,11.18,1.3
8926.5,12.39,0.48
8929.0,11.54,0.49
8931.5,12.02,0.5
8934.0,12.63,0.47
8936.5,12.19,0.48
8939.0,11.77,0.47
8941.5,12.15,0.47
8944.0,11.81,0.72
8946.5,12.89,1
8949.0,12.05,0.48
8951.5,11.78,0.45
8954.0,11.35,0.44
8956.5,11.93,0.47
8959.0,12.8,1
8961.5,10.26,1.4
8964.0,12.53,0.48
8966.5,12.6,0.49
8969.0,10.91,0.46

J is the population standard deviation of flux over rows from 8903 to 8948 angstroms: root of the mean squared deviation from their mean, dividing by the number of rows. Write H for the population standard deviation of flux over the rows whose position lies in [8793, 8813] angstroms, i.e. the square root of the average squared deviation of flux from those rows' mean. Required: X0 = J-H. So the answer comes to -0.08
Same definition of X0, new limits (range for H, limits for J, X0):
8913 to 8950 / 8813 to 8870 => 0.05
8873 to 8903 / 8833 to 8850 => 0.21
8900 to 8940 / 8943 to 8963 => 0.16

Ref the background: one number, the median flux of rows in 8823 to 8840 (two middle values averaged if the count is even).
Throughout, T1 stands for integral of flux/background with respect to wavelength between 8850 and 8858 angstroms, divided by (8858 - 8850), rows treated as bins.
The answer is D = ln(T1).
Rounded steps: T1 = 1.04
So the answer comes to 0.042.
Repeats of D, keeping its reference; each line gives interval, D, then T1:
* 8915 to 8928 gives 0.075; 1.08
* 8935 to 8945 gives 0.052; 1.05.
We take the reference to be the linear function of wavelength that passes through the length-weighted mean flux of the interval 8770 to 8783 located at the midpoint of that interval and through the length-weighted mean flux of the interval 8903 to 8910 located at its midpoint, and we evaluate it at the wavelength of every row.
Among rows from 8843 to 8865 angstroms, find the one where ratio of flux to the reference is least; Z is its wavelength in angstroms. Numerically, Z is 8864.0 angstroms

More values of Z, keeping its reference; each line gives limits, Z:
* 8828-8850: 8829.0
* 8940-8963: 8961.5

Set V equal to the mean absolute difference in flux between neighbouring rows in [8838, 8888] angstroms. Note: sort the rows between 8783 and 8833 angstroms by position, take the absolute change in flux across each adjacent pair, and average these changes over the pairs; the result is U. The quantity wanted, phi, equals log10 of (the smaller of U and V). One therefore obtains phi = -0.394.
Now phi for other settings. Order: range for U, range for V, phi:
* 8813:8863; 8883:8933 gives -0.168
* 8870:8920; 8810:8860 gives -0.316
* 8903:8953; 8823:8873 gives -0.184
